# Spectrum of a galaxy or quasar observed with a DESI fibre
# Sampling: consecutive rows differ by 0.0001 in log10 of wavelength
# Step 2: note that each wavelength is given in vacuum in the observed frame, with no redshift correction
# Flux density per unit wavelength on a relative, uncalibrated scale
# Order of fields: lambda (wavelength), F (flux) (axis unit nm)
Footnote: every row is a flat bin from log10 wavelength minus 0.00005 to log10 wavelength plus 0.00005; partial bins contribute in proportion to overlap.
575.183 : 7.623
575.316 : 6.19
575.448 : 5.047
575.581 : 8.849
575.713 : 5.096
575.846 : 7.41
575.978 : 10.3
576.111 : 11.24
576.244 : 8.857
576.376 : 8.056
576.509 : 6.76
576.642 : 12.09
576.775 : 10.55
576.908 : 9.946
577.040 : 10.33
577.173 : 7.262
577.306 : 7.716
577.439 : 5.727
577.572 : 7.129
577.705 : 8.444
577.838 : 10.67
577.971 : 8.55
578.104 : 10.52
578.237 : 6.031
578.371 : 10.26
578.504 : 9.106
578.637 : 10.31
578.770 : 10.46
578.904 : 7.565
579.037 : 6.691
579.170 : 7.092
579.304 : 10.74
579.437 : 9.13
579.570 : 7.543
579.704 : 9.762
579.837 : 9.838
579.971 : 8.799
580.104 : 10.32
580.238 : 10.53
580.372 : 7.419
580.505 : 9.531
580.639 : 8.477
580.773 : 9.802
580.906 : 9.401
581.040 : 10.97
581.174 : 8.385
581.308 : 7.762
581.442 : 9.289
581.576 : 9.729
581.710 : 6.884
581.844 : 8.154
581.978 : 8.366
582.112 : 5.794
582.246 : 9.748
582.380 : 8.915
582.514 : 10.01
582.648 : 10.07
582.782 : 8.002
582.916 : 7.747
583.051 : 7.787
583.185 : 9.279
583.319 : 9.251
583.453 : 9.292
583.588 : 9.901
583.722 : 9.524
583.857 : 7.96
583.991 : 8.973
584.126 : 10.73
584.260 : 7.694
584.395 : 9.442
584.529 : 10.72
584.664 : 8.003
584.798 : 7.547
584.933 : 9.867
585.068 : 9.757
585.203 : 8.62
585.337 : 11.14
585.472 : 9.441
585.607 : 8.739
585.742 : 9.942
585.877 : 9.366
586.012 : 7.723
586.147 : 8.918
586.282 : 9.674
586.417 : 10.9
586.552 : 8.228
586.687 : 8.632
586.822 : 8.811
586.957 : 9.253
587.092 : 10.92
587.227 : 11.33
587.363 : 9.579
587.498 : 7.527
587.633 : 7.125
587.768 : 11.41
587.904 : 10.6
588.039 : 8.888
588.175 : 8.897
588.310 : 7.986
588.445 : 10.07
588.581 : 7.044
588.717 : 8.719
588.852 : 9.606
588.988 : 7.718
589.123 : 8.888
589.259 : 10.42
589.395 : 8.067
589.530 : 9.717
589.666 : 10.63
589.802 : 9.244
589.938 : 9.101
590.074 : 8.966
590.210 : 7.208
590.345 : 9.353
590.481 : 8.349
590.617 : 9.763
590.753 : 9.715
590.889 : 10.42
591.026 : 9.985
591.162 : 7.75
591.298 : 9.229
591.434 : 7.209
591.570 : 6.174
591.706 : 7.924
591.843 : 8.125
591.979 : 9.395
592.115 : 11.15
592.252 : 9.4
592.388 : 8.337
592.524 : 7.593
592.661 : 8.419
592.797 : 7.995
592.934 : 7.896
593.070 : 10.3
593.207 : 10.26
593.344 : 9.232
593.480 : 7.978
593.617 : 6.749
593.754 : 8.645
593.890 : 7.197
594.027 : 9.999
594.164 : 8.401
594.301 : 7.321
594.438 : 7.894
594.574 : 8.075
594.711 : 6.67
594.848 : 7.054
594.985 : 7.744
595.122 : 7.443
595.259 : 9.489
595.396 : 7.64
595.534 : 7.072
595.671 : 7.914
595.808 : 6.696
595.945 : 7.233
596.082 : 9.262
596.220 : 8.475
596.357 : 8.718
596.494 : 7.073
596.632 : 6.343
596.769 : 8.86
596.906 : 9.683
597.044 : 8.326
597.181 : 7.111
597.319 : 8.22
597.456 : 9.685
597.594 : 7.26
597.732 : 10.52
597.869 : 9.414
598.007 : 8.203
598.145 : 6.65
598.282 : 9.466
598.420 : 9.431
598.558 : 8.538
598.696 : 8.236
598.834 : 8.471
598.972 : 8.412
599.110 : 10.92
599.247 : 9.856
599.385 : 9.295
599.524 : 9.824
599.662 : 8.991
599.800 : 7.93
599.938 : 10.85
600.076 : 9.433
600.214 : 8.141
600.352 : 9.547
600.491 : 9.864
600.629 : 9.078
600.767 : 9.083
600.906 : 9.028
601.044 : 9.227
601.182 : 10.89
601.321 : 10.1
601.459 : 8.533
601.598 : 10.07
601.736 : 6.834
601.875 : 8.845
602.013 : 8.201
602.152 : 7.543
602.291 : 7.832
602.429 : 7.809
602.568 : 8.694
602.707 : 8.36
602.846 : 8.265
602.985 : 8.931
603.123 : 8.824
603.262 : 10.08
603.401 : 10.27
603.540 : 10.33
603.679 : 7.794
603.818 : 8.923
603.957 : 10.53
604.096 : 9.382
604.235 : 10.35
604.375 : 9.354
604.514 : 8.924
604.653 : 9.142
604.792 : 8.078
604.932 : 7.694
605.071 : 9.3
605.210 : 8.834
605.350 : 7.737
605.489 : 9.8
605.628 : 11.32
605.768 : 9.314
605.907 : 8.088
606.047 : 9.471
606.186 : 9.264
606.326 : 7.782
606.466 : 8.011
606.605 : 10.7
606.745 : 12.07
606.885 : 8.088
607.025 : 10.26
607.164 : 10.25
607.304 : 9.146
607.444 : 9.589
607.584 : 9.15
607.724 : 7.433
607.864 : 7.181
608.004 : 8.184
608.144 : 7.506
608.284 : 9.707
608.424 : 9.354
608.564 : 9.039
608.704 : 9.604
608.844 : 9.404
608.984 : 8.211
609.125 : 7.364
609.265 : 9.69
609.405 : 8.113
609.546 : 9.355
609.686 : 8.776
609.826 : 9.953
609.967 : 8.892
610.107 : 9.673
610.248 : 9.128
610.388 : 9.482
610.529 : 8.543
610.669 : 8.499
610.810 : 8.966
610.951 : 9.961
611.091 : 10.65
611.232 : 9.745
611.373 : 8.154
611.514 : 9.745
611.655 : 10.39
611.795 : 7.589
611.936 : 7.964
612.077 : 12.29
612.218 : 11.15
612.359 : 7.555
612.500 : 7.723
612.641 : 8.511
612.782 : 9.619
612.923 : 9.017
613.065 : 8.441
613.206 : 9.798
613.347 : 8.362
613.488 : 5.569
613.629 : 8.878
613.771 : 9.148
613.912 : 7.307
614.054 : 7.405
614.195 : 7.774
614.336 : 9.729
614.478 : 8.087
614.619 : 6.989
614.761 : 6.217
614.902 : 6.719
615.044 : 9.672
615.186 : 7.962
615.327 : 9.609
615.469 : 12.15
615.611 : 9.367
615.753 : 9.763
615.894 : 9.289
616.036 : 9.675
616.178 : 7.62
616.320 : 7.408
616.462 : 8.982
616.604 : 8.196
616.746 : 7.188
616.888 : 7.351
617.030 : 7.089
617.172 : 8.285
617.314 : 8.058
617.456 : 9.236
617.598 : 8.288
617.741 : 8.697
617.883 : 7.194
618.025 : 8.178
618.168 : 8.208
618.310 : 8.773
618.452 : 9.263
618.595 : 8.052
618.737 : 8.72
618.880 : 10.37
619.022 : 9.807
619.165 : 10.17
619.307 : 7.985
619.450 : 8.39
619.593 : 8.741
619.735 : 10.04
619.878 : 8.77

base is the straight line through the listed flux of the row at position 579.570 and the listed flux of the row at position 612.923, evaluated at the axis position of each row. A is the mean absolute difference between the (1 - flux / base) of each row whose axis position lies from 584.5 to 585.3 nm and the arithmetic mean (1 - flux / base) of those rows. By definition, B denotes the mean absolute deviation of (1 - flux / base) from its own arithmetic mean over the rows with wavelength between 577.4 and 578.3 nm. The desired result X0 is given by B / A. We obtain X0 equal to 1.61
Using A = 0.13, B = 0.213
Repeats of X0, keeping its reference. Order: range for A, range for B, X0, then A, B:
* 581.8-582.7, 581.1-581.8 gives 0.81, 0.14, 0.115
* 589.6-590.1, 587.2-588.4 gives 2.30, 0.07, 0.166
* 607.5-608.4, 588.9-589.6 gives 1.18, 0.09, 0.110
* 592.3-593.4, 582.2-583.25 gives 1.02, 0.11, 0.109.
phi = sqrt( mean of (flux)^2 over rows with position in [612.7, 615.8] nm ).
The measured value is 8.6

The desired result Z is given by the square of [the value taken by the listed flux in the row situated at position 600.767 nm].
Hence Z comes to 83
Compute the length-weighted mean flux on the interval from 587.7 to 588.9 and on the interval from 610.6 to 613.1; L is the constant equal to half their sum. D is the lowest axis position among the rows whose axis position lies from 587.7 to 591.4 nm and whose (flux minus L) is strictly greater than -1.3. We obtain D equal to 587.768 nm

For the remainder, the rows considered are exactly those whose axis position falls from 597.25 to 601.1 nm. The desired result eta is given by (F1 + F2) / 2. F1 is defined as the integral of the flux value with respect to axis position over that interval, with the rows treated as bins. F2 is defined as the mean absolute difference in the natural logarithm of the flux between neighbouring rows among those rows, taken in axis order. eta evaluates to 17.5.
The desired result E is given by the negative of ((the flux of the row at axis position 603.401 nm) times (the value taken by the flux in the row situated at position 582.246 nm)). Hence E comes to -100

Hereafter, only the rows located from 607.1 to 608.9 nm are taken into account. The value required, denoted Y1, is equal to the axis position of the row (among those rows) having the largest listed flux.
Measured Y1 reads 607.164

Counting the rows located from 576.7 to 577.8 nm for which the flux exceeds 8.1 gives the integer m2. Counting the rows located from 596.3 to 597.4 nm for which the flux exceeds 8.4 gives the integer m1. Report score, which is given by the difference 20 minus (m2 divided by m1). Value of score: 18.7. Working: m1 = 3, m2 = 4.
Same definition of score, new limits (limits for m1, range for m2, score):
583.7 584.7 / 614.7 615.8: 19.0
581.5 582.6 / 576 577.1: 18.5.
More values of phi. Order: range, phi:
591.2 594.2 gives 8.6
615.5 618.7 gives 8.4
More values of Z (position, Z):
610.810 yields 80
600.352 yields 91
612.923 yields 81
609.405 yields 66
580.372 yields 55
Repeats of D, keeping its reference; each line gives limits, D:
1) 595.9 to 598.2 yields 596.082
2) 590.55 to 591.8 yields 590.617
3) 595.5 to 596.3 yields 596.082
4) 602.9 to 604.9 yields 602.985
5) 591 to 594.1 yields 591.026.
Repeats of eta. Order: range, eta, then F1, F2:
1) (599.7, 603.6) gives 17.6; 35.2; 0.101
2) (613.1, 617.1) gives 16.7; 33.3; 0.156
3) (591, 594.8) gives 16.0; 31.8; 0.149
